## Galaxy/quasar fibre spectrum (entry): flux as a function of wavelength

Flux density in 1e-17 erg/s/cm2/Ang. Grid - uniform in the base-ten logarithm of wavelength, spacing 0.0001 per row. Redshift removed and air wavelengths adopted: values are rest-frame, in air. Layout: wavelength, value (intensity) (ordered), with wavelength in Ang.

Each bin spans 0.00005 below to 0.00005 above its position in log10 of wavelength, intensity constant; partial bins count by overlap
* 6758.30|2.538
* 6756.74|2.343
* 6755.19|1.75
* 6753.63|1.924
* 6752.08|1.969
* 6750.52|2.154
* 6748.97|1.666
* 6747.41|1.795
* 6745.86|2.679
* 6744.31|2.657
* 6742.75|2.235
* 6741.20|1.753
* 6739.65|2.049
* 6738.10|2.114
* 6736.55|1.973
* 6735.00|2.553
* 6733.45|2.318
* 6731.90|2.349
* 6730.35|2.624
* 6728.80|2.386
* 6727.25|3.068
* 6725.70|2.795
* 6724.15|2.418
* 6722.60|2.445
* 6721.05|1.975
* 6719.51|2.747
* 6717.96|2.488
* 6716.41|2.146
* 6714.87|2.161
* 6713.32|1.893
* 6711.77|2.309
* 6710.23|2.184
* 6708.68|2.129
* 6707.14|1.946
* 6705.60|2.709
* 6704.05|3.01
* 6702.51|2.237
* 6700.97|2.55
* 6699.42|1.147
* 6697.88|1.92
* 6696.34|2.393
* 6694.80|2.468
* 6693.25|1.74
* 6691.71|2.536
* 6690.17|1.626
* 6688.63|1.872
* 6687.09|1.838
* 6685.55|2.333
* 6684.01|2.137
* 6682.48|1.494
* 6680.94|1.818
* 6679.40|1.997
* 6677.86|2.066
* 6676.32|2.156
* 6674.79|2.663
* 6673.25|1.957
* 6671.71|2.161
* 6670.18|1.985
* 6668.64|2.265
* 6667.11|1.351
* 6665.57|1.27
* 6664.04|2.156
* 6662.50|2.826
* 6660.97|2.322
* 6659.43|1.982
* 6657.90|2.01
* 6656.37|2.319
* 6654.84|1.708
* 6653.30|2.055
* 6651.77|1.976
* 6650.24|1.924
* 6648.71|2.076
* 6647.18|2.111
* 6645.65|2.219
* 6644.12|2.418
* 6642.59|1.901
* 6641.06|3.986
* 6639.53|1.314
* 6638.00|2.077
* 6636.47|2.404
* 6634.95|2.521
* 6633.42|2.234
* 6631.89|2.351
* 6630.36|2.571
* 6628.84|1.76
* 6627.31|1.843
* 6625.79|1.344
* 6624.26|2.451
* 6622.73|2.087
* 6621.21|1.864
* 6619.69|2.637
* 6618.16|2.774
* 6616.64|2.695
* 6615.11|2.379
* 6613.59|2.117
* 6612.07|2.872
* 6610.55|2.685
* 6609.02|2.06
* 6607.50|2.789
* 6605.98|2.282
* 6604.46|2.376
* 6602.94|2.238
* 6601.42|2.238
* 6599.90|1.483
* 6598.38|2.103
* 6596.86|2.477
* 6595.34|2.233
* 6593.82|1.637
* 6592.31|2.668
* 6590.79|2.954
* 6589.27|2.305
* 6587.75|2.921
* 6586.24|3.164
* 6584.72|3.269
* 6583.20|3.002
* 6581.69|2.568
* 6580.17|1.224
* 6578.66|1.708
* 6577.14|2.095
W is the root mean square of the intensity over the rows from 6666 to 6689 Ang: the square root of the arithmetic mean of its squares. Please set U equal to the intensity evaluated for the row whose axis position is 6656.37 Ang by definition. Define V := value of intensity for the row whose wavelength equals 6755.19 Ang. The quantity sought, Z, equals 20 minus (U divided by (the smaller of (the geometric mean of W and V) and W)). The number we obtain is 18.8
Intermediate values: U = 2.319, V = 1.75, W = 2.03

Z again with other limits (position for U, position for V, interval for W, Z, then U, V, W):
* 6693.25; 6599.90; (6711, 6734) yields 19.1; 1.74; 1.483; 2.43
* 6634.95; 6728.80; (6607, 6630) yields 18.9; 2.521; 2.386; 2.33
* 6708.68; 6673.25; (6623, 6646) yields 19.0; 2.129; 1.957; 2.31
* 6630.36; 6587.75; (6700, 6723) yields 18.9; 2.571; 2.921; 2.35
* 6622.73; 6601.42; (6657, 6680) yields 19.0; 2.087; 2.238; 2.11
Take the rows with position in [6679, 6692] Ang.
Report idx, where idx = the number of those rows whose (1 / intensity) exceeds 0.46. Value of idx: 7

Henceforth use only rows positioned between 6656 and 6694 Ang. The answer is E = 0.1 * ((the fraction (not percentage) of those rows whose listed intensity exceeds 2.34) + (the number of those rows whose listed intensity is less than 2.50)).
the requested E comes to 2.21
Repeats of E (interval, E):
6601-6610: 0.53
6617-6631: 0.64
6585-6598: 0.46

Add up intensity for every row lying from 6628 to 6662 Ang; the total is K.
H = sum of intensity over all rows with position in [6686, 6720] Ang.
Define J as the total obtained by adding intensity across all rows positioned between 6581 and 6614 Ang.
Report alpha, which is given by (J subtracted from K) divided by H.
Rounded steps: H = 48.0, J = 54.4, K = 48.2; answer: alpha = -0.129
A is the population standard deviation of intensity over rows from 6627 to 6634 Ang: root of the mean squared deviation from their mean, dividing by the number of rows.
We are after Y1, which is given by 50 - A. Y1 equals 49.7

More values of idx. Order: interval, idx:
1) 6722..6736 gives 0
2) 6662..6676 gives 6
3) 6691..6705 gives 3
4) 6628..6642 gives 3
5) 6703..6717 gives 5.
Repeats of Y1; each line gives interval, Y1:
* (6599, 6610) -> 49.6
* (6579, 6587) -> 49.3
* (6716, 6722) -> 49.7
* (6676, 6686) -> 49.7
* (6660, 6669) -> 49.4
